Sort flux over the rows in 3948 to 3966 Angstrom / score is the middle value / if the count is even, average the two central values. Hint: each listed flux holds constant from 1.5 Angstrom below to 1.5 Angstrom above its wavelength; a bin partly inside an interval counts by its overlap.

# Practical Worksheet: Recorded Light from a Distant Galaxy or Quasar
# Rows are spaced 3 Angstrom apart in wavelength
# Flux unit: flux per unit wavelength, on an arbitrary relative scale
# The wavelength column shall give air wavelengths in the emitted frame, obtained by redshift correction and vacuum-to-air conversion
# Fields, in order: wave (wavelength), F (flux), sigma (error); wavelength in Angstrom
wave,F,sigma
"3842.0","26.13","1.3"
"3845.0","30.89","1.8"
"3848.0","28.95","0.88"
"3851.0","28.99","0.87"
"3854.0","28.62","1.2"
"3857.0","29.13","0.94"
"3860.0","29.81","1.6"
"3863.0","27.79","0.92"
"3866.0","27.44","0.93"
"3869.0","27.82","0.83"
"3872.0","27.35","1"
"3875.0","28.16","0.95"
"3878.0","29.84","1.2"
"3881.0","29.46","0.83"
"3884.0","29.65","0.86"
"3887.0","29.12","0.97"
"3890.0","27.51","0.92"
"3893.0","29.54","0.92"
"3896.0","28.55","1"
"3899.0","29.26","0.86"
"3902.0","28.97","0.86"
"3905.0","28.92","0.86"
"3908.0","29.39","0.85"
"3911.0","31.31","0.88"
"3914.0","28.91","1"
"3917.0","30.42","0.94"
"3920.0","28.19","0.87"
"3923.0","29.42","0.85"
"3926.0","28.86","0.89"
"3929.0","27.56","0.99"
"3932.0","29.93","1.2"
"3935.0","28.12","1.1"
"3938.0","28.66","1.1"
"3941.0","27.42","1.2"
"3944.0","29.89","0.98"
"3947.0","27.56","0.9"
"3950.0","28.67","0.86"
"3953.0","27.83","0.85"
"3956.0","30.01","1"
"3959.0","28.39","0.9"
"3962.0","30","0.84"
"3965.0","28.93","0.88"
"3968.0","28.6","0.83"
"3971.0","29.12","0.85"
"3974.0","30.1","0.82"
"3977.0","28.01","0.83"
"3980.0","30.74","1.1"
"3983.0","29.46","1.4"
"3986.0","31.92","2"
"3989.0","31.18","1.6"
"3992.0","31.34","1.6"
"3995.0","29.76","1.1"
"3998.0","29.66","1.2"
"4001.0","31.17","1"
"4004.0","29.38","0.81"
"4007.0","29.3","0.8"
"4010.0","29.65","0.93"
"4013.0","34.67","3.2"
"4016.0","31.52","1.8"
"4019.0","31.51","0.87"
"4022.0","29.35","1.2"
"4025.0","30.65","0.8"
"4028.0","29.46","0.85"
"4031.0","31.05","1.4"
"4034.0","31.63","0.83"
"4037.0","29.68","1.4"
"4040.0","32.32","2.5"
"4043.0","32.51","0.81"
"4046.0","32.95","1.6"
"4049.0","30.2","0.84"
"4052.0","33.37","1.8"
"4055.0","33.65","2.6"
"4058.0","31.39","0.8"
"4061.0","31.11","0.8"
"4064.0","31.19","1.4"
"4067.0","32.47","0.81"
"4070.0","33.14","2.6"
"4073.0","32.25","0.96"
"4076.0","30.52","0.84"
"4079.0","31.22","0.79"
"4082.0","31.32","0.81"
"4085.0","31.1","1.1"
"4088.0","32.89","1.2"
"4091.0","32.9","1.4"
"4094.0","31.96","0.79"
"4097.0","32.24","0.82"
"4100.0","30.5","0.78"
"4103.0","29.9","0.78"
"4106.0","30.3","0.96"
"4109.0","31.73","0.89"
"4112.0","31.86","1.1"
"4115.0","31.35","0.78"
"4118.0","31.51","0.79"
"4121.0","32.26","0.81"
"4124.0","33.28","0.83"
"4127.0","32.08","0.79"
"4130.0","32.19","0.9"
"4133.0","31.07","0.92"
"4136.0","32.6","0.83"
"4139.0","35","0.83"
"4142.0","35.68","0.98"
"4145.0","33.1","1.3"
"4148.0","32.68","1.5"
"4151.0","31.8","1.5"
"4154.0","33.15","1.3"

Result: 28.8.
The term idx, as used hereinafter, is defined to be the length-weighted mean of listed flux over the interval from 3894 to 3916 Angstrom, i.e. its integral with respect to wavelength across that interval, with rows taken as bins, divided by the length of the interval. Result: 29.4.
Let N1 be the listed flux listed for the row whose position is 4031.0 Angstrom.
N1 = 31.05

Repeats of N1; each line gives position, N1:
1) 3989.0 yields 31.18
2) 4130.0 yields 32.19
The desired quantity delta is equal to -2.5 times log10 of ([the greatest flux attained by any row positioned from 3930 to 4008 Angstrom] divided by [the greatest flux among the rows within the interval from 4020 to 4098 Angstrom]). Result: 0.06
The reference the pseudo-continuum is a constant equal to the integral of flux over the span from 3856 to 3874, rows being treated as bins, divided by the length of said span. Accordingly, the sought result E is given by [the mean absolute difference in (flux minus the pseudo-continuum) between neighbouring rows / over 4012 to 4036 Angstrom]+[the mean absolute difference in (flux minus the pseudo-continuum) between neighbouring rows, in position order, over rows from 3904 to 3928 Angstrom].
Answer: 2.90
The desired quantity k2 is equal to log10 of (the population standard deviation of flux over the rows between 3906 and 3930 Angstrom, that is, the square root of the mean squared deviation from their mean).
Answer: 0.05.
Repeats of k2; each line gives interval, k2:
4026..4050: 0.10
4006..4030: 0.23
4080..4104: 0.01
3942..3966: -0.04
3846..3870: -0.12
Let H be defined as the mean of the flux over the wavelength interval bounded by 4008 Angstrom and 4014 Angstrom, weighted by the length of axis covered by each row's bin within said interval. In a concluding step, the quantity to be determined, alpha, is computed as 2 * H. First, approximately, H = 31.7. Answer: 63.4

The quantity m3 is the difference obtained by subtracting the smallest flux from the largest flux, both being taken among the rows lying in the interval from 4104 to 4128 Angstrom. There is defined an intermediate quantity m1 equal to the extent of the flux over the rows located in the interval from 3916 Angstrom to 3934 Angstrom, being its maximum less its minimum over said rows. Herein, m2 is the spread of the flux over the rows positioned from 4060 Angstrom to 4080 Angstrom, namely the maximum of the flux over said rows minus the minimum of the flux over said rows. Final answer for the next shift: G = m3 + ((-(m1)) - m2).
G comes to -2.5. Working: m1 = 2.9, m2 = 2.6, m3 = 3.0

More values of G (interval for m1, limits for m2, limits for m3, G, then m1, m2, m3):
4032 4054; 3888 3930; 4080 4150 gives -1.7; 3.7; 3.8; 5.8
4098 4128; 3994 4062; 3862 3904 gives -6.3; 3.4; 5.4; 2.5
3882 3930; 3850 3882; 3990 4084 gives -0.9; 3.8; 2.5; 5.4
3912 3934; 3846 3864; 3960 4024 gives 1.8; 2.9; 2.0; 6.7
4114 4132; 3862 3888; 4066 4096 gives -1.8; 1.9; 2.5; 2.6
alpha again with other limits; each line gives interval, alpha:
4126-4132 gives 64.1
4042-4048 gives 65.1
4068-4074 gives 65.4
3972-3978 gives 58.3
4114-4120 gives 63.0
